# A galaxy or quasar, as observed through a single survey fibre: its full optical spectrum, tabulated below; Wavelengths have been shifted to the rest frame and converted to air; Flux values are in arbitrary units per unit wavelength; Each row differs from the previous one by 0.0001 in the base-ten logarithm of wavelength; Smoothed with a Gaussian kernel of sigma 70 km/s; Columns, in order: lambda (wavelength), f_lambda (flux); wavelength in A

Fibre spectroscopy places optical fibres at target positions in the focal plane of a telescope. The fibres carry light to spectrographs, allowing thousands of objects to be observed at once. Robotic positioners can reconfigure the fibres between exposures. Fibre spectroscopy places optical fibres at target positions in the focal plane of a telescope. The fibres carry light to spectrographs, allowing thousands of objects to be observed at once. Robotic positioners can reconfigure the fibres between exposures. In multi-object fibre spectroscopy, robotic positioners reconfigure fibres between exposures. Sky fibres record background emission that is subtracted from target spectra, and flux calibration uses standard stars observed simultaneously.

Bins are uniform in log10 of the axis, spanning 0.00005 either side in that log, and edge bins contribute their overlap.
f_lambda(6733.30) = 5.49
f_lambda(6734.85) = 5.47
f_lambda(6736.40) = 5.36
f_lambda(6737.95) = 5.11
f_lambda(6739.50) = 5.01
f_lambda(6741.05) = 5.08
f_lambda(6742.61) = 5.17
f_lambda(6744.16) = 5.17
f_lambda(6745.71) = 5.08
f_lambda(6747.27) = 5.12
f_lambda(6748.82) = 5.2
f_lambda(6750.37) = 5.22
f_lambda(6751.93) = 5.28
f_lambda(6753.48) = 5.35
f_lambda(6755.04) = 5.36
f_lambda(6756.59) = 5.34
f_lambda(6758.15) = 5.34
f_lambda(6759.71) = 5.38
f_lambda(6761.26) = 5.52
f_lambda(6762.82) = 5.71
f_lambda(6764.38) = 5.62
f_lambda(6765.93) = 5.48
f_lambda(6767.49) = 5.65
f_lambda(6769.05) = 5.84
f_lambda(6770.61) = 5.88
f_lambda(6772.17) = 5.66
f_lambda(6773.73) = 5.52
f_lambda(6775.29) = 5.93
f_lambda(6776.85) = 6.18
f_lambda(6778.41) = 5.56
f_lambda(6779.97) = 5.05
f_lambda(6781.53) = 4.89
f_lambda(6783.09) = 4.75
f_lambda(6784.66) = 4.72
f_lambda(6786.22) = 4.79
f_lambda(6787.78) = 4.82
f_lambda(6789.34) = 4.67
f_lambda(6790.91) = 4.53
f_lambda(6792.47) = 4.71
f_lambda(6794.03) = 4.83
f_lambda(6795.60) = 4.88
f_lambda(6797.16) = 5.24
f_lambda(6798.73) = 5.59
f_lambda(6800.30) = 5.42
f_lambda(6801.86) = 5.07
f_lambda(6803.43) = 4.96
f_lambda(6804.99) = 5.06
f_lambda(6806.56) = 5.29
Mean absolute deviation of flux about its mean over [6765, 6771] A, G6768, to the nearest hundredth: 0.15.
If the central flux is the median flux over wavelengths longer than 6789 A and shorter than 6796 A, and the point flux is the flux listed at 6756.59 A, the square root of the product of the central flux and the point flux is 5.0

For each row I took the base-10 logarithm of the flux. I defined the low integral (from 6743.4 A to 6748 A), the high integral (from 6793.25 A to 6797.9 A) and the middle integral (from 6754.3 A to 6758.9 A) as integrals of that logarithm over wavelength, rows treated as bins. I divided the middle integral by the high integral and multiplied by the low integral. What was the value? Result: 3.4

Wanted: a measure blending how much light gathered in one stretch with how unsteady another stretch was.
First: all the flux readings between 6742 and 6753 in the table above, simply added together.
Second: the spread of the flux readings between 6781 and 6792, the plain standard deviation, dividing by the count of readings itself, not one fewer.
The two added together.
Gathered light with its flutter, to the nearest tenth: 36.3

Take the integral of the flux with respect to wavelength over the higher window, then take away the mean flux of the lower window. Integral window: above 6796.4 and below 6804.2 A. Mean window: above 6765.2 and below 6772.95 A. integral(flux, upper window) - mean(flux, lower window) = 35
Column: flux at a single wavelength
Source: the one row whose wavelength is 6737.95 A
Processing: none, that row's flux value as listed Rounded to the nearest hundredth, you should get 5.11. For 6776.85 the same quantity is 6.18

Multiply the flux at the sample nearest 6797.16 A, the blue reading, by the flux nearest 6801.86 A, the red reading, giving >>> 26.6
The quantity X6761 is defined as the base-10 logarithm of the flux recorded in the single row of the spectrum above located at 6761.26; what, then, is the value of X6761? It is 0.742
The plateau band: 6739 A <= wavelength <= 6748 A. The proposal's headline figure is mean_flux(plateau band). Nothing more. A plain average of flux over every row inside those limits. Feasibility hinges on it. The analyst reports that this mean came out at 5.10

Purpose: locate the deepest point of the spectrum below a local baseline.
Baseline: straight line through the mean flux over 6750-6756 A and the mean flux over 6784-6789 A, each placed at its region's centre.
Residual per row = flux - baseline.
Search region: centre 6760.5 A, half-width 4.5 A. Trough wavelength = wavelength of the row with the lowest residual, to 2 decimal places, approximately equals 6756.59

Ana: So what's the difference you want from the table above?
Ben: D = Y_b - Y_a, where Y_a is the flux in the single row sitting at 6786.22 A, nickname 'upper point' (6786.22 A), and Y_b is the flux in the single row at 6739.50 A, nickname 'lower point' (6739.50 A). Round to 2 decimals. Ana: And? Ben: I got 0.22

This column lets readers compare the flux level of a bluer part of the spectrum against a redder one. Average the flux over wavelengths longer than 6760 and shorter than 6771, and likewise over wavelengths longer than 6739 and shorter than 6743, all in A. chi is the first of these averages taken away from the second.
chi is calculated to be -0.58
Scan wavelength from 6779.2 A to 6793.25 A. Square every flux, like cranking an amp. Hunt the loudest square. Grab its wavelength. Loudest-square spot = 6779.97 A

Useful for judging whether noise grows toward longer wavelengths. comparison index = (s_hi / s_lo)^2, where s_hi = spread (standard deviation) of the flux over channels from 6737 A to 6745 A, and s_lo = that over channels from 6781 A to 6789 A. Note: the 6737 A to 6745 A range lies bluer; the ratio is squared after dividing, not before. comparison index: 1.0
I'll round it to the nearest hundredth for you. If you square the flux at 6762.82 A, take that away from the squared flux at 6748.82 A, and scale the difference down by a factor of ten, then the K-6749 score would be -0.56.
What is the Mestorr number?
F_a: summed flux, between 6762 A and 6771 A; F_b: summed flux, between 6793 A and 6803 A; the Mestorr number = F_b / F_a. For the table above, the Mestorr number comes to 0.91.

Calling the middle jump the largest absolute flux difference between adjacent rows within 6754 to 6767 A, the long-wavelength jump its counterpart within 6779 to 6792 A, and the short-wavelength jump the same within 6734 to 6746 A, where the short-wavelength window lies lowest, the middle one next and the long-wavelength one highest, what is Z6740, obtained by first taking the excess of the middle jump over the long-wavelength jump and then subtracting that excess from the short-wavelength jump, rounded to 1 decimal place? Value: 0.2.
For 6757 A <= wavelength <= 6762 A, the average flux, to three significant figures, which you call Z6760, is 5.41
